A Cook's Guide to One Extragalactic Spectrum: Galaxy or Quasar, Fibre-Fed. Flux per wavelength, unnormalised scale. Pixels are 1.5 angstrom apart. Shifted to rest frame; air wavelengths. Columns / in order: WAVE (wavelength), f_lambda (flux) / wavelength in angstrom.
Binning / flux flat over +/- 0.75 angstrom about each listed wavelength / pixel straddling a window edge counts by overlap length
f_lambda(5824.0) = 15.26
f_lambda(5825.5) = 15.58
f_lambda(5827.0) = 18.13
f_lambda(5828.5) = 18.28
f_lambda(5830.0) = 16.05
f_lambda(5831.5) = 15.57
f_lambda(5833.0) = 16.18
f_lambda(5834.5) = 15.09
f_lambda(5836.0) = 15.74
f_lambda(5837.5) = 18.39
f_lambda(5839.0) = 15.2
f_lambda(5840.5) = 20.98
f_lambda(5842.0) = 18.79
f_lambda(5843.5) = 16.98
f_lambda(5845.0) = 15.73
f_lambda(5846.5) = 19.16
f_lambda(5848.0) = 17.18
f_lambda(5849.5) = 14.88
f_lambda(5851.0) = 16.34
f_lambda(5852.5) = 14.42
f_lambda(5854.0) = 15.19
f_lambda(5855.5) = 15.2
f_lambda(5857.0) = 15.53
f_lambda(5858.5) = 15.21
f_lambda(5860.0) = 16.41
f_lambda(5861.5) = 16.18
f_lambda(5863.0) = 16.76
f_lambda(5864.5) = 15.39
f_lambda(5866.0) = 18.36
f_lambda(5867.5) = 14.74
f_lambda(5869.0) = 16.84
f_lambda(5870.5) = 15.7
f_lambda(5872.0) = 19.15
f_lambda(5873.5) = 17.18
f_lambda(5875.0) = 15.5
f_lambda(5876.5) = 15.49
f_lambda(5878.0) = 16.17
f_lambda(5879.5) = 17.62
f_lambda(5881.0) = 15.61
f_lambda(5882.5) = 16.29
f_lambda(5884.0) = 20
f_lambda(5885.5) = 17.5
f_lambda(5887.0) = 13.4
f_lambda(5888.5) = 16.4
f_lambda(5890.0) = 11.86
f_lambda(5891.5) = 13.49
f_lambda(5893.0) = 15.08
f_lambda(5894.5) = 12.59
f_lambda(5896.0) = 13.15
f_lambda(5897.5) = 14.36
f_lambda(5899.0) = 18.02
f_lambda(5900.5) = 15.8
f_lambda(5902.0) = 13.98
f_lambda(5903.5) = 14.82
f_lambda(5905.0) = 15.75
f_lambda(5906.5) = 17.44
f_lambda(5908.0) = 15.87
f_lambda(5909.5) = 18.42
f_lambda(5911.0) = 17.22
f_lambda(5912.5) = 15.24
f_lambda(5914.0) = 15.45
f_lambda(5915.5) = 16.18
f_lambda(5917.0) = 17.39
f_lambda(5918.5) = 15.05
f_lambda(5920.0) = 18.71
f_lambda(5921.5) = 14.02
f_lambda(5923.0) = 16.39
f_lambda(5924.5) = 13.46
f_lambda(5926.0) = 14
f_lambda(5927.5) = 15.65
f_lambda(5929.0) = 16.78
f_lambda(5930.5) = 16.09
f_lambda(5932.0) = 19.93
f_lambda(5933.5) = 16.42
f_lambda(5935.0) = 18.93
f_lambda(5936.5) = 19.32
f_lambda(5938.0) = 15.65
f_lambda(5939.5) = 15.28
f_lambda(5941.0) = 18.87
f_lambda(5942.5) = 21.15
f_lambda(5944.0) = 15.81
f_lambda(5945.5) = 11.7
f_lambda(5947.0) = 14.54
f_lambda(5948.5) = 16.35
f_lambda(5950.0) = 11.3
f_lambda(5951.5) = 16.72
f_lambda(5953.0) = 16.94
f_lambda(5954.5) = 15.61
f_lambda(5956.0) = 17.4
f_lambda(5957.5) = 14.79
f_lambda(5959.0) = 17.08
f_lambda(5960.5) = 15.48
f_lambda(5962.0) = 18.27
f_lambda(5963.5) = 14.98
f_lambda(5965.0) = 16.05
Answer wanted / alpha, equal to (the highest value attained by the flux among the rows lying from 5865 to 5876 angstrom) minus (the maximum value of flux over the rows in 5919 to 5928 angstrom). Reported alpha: 0.4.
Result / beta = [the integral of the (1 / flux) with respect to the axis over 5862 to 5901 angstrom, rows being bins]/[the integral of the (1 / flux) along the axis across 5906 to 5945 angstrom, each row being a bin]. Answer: 1.05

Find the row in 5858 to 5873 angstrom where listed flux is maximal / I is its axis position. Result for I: 5872.0 angstrom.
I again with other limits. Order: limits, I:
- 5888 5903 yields 5899.0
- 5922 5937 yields 5932.0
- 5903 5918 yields 5909.5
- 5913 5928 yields 5920.0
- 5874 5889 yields 5884.0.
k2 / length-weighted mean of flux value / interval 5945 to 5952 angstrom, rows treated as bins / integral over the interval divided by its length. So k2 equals 14.1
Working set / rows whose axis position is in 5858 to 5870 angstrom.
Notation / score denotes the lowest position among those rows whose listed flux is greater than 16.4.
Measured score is 5860.0 angstrom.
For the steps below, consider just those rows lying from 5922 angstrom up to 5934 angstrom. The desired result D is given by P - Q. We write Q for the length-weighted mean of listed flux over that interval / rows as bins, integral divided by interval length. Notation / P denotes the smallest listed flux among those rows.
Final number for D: -2.6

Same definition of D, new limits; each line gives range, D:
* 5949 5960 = -4.4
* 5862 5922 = -4.1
